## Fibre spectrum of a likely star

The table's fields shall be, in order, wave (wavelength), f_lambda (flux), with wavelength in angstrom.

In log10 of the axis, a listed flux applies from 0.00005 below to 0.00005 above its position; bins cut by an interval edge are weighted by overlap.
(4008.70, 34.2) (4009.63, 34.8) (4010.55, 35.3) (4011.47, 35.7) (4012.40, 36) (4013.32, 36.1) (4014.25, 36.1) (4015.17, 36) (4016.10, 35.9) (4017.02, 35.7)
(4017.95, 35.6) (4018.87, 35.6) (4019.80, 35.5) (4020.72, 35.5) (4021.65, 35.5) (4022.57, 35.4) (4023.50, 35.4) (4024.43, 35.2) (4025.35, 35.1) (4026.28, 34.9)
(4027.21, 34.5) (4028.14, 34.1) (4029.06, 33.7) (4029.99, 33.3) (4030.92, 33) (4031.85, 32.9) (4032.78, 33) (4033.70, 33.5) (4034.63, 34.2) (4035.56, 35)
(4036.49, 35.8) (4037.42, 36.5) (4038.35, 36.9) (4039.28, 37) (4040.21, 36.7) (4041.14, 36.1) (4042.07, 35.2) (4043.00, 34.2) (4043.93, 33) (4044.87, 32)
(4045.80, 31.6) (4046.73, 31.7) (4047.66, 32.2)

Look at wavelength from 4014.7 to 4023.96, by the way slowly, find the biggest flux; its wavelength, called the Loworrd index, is 4015.17 angstrom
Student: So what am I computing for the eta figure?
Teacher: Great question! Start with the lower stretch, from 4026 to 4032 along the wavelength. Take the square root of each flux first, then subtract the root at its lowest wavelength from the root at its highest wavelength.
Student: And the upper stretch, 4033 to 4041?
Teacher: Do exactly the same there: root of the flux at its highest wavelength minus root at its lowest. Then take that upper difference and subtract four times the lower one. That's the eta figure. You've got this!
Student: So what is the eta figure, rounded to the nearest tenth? 1.0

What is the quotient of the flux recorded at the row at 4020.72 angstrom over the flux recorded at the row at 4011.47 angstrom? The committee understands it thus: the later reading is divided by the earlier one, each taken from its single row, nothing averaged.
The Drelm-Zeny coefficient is 0.99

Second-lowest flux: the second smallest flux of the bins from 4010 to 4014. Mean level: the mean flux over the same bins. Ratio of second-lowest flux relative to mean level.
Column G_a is 0.998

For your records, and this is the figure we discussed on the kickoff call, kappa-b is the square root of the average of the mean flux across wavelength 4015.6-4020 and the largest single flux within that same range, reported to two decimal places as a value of 5.98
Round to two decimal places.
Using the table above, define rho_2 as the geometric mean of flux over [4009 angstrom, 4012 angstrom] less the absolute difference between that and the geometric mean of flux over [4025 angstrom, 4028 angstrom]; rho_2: 34.83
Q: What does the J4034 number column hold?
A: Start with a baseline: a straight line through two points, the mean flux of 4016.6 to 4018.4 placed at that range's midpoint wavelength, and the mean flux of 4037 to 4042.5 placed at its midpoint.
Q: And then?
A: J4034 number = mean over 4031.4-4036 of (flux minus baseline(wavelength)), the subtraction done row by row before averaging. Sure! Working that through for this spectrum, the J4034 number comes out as -2.5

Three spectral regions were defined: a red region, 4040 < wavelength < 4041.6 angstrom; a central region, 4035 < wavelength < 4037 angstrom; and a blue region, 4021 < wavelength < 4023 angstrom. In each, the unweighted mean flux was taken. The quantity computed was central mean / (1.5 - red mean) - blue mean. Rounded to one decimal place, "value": -36.5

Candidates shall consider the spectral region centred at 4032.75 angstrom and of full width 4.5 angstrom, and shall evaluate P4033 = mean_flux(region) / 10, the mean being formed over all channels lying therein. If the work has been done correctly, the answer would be 3.33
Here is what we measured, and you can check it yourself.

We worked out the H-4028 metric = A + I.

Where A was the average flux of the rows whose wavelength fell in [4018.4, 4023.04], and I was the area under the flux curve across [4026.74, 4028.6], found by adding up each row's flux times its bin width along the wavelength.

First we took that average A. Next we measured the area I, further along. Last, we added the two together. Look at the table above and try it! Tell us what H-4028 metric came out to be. 99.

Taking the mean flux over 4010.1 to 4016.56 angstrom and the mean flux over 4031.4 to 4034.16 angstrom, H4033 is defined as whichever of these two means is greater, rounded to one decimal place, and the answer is 35.9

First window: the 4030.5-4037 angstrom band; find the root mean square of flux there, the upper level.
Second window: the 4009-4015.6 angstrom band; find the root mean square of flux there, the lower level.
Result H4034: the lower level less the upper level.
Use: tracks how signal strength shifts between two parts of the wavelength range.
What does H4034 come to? 2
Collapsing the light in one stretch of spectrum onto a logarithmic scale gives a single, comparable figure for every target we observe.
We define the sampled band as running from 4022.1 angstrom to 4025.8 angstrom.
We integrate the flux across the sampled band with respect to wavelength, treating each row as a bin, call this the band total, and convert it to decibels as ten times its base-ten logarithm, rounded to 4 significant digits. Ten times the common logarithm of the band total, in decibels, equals 21.16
